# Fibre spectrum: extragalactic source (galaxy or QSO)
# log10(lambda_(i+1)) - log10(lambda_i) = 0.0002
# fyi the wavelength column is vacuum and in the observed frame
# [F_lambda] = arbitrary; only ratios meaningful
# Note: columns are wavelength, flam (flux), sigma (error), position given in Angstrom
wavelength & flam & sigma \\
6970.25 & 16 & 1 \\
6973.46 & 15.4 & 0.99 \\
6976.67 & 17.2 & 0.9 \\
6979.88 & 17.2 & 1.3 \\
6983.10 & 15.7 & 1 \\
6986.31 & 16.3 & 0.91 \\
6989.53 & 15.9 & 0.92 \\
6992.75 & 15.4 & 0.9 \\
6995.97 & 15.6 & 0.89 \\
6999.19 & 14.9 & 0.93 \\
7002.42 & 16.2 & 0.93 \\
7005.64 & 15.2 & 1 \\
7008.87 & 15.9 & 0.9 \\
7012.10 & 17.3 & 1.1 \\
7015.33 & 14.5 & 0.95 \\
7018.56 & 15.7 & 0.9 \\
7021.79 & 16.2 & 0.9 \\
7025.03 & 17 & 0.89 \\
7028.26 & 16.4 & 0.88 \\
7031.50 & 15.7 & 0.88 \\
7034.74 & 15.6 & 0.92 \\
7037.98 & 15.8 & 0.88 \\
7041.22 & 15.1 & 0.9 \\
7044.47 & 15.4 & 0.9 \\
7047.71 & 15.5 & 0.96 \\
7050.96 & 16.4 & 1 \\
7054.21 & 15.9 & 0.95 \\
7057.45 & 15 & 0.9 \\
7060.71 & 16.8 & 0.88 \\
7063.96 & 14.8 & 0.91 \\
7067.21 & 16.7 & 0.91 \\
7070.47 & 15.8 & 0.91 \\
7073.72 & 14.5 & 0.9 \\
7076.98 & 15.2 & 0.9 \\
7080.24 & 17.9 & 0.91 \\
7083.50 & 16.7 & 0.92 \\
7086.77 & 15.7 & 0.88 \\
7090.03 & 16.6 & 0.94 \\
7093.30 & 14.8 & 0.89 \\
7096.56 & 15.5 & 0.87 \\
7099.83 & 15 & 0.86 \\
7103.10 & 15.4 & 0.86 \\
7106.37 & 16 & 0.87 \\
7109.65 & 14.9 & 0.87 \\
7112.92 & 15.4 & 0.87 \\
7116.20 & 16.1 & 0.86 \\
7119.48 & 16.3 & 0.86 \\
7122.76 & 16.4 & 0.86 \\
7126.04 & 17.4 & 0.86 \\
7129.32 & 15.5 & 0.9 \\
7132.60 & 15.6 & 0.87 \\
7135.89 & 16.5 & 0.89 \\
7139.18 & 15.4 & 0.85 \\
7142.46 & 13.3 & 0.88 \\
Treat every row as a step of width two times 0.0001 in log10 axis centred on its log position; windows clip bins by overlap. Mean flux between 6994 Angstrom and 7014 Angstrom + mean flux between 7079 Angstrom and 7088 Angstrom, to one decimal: 32.6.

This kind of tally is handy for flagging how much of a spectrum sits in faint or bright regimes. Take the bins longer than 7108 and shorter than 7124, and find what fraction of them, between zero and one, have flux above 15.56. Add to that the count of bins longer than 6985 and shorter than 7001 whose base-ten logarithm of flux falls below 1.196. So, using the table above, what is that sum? 3.6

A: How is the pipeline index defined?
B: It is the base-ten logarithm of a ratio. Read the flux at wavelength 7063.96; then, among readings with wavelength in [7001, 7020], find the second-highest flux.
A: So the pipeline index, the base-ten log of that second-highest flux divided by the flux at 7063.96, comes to 0.039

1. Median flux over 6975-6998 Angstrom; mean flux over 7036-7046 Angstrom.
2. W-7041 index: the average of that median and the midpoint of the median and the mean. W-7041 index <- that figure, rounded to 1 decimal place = 15.8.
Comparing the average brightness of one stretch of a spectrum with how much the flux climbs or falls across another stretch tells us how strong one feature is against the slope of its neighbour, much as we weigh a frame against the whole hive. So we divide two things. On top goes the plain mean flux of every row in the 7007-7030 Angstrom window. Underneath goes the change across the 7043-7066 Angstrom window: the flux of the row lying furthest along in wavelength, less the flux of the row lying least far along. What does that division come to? -27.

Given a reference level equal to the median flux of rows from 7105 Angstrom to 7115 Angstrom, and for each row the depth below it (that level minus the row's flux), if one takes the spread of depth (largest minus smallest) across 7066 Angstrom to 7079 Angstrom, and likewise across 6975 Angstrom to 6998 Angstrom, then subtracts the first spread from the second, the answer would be -0.40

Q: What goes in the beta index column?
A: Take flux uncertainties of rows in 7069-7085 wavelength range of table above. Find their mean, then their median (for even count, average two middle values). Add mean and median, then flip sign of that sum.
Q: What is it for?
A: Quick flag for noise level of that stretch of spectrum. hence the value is -1.82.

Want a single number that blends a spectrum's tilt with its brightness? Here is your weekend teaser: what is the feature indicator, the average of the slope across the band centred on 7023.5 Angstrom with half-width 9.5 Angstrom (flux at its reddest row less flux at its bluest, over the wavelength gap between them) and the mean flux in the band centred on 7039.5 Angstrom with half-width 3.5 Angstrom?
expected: 7.76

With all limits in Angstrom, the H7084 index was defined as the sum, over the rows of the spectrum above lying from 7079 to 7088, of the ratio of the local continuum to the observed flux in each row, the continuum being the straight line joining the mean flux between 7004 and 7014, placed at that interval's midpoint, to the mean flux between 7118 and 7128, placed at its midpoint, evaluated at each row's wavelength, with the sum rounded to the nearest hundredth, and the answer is 2.96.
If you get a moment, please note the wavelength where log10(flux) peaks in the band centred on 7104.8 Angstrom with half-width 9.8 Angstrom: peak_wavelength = 7106.37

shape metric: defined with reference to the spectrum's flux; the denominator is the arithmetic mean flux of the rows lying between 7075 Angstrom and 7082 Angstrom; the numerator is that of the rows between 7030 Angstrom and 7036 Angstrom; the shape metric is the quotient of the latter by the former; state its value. 0.95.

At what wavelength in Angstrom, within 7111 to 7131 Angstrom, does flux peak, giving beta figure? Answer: 7126.04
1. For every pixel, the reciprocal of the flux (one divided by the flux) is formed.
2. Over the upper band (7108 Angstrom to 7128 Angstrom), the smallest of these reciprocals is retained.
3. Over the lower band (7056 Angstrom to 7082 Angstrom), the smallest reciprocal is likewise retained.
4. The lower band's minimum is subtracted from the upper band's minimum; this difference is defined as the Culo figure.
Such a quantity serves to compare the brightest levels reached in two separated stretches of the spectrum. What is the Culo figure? 0.002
